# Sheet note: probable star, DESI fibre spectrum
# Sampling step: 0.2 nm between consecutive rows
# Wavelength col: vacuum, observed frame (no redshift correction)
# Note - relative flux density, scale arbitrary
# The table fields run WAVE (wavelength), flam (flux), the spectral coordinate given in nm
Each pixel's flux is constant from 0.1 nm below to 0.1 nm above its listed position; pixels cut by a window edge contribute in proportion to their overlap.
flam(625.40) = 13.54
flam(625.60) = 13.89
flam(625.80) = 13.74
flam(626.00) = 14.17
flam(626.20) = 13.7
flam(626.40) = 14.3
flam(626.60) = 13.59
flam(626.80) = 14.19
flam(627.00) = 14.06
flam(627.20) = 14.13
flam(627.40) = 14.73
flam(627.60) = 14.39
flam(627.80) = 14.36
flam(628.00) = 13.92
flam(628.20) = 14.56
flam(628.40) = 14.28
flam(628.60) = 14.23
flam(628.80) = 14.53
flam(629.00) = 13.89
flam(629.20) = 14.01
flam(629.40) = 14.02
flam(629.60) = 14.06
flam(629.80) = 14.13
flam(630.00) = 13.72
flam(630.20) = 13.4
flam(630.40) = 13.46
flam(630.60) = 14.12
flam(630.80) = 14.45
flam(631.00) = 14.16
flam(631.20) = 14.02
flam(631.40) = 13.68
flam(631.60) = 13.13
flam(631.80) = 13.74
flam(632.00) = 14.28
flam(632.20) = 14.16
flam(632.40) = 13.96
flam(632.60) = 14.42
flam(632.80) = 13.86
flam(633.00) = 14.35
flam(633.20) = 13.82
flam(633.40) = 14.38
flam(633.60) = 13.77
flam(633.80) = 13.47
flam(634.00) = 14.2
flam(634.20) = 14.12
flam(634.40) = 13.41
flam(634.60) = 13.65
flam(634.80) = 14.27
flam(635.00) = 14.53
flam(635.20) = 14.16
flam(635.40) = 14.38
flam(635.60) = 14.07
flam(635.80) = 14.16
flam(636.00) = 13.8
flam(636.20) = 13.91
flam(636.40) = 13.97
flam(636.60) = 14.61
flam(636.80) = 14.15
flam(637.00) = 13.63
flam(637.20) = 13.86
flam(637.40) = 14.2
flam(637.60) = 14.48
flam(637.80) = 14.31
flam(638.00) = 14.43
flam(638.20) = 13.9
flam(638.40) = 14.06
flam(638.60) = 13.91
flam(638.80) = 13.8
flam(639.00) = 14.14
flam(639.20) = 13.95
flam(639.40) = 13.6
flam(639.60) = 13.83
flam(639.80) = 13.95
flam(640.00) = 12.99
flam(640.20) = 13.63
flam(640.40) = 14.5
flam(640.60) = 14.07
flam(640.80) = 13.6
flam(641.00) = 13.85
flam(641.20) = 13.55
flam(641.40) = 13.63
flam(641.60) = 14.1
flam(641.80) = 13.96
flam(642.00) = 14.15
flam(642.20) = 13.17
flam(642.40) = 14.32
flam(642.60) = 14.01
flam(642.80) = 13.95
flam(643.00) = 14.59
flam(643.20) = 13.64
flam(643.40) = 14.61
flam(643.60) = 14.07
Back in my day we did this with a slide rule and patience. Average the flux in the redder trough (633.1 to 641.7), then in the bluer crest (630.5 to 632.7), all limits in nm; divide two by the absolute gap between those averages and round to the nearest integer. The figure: 52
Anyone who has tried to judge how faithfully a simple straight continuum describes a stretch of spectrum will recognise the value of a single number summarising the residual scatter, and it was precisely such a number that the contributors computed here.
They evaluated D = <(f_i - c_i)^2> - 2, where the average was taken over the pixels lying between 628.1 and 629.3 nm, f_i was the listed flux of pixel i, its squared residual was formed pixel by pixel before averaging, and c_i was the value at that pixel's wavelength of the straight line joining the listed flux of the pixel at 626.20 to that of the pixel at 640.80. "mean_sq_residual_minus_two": -1.62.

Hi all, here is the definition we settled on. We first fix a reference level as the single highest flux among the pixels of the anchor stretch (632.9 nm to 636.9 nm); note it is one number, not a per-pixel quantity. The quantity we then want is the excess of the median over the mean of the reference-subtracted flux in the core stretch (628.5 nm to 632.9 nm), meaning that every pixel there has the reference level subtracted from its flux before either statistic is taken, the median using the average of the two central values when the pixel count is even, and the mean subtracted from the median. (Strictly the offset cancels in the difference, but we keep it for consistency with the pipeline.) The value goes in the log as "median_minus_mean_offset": 0.05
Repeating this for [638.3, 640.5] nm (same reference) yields 0.06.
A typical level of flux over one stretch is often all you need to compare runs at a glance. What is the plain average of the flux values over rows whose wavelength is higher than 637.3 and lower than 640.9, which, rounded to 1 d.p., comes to 14.0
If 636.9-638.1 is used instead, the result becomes 14.2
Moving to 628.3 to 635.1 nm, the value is 14.0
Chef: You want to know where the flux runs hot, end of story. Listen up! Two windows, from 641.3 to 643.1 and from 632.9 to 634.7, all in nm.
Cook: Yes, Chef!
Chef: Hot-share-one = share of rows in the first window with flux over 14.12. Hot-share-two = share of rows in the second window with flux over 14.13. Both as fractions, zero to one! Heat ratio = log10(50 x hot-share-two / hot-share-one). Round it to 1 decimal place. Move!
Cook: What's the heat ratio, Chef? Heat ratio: 1.7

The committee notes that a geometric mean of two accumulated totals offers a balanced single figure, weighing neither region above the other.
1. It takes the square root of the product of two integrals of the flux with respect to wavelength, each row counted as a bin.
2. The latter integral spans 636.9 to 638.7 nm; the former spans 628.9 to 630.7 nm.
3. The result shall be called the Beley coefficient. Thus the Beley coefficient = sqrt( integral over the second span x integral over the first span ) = 25.2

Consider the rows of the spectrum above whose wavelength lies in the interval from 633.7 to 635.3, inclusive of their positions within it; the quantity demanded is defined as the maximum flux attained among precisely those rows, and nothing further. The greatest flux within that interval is 14.53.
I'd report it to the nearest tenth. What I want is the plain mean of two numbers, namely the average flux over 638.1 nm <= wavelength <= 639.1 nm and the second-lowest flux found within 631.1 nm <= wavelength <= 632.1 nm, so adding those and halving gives 13.8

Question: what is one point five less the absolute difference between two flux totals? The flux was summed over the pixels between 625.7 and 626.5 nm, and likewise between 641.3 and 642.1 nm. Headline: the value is 1.4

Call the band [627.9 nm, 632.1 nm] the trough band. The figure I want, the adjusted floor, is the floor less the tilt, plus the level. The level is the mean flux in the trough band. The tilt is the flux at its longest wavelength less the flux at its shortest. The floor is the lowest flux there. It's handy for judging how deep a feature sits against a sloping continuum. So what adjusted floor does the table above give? 26.8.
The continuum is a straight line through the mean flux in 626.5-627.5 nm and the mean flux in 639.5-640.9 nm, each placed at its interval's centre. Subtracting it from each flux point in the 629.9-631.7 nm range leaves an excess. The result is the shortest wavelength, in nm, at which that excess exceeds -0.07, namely 630.60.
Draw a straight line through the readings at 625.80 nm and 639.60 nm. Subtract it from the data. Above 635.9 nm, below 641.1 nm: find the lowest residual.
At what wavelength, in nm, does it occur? 640.00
